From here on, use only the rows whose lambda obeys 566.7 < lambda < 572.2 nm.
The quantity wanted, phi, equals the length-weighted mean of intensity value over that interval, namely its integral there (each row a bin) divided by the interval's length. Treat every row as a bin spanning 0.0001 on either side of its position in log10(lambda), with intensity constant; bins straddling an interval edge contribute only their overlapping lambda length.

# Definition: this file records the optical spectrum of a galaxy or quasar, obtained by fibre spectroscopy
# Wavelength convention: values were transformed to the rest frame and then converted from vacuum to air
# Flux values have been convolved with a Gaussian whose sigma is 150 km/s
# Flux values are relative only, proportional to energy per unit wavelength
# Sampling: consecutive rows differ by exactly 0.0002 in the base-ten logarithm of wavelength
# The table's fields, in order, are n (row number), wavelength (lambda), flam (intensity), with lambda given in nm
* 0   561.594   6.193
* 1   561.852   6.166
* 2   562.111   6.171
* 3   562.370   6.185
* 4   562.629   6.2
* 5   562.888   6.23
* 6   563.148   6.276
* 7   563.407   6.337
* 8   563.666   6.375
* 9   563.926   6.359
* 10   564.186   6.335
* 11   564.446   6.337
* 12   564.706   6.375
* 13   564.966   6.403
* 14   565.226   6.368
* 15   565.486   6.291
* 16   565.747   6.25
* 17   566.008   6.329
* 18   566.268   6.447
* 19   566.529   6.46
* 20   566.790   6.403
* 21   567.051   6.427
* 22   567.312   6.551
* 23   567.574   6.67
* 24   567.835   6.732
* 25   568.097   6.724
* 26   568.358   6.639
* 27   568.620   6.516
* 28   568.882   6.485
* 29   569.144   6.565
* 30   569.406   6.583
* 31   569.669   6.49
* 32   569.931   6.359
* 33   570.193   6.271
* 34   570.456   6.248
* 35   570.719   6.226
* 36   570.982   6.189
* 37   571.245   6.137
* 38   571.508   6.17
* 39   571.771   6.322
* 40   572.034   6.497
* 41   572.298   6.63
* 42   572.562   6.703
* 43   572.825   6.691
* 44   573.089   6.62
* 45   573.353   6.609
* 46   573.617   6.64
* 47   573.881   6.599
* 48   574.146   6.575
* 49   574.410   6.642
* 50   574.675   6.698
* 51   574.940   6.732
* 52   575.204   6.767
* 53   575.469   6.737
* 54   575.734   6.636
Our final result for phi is 6.44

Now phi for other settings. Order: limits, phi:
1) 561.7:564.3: 6.26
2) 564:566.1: 6.33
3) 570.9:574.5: 6.51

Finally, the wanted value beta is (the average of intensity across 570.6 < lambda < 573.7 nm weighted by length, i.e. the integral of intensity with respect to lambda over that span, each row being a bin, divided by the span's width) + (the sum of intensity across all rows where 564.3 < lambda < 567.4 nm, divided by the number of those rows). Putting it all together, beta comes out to 12.84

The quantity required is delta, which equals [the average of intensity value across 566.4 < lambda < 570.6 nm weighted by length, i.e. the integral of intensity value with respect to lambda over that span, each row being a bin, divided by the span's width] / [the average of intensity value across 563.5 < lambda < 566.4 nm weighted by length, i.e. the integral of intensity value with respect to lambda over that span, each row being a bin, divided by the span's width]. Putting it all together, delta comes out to 1.02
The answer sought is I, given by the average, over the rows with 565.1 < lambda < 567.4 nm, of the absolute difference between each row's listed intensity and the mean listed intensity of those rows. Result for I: 0.073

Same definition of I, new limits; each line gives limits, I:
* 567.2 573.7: 0.161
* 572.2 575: 0.041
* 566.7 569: 0.106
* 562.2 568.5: 0.118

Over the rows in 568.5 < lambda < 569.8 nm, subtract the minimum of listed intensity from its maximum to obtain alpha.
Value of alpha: 0.10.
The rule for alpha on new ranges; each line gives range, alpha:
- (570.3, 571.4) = 0.11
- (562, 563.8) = 0.20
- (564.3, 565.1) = 0.07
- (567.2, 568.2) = 0.18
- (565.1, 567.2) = 0.21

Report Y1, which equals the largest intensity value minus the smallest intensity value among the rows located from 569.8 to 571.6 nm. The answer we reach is 0.22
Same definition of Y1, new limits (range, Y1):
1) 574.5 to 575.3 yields 0.07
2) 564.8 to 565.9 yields 0.15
